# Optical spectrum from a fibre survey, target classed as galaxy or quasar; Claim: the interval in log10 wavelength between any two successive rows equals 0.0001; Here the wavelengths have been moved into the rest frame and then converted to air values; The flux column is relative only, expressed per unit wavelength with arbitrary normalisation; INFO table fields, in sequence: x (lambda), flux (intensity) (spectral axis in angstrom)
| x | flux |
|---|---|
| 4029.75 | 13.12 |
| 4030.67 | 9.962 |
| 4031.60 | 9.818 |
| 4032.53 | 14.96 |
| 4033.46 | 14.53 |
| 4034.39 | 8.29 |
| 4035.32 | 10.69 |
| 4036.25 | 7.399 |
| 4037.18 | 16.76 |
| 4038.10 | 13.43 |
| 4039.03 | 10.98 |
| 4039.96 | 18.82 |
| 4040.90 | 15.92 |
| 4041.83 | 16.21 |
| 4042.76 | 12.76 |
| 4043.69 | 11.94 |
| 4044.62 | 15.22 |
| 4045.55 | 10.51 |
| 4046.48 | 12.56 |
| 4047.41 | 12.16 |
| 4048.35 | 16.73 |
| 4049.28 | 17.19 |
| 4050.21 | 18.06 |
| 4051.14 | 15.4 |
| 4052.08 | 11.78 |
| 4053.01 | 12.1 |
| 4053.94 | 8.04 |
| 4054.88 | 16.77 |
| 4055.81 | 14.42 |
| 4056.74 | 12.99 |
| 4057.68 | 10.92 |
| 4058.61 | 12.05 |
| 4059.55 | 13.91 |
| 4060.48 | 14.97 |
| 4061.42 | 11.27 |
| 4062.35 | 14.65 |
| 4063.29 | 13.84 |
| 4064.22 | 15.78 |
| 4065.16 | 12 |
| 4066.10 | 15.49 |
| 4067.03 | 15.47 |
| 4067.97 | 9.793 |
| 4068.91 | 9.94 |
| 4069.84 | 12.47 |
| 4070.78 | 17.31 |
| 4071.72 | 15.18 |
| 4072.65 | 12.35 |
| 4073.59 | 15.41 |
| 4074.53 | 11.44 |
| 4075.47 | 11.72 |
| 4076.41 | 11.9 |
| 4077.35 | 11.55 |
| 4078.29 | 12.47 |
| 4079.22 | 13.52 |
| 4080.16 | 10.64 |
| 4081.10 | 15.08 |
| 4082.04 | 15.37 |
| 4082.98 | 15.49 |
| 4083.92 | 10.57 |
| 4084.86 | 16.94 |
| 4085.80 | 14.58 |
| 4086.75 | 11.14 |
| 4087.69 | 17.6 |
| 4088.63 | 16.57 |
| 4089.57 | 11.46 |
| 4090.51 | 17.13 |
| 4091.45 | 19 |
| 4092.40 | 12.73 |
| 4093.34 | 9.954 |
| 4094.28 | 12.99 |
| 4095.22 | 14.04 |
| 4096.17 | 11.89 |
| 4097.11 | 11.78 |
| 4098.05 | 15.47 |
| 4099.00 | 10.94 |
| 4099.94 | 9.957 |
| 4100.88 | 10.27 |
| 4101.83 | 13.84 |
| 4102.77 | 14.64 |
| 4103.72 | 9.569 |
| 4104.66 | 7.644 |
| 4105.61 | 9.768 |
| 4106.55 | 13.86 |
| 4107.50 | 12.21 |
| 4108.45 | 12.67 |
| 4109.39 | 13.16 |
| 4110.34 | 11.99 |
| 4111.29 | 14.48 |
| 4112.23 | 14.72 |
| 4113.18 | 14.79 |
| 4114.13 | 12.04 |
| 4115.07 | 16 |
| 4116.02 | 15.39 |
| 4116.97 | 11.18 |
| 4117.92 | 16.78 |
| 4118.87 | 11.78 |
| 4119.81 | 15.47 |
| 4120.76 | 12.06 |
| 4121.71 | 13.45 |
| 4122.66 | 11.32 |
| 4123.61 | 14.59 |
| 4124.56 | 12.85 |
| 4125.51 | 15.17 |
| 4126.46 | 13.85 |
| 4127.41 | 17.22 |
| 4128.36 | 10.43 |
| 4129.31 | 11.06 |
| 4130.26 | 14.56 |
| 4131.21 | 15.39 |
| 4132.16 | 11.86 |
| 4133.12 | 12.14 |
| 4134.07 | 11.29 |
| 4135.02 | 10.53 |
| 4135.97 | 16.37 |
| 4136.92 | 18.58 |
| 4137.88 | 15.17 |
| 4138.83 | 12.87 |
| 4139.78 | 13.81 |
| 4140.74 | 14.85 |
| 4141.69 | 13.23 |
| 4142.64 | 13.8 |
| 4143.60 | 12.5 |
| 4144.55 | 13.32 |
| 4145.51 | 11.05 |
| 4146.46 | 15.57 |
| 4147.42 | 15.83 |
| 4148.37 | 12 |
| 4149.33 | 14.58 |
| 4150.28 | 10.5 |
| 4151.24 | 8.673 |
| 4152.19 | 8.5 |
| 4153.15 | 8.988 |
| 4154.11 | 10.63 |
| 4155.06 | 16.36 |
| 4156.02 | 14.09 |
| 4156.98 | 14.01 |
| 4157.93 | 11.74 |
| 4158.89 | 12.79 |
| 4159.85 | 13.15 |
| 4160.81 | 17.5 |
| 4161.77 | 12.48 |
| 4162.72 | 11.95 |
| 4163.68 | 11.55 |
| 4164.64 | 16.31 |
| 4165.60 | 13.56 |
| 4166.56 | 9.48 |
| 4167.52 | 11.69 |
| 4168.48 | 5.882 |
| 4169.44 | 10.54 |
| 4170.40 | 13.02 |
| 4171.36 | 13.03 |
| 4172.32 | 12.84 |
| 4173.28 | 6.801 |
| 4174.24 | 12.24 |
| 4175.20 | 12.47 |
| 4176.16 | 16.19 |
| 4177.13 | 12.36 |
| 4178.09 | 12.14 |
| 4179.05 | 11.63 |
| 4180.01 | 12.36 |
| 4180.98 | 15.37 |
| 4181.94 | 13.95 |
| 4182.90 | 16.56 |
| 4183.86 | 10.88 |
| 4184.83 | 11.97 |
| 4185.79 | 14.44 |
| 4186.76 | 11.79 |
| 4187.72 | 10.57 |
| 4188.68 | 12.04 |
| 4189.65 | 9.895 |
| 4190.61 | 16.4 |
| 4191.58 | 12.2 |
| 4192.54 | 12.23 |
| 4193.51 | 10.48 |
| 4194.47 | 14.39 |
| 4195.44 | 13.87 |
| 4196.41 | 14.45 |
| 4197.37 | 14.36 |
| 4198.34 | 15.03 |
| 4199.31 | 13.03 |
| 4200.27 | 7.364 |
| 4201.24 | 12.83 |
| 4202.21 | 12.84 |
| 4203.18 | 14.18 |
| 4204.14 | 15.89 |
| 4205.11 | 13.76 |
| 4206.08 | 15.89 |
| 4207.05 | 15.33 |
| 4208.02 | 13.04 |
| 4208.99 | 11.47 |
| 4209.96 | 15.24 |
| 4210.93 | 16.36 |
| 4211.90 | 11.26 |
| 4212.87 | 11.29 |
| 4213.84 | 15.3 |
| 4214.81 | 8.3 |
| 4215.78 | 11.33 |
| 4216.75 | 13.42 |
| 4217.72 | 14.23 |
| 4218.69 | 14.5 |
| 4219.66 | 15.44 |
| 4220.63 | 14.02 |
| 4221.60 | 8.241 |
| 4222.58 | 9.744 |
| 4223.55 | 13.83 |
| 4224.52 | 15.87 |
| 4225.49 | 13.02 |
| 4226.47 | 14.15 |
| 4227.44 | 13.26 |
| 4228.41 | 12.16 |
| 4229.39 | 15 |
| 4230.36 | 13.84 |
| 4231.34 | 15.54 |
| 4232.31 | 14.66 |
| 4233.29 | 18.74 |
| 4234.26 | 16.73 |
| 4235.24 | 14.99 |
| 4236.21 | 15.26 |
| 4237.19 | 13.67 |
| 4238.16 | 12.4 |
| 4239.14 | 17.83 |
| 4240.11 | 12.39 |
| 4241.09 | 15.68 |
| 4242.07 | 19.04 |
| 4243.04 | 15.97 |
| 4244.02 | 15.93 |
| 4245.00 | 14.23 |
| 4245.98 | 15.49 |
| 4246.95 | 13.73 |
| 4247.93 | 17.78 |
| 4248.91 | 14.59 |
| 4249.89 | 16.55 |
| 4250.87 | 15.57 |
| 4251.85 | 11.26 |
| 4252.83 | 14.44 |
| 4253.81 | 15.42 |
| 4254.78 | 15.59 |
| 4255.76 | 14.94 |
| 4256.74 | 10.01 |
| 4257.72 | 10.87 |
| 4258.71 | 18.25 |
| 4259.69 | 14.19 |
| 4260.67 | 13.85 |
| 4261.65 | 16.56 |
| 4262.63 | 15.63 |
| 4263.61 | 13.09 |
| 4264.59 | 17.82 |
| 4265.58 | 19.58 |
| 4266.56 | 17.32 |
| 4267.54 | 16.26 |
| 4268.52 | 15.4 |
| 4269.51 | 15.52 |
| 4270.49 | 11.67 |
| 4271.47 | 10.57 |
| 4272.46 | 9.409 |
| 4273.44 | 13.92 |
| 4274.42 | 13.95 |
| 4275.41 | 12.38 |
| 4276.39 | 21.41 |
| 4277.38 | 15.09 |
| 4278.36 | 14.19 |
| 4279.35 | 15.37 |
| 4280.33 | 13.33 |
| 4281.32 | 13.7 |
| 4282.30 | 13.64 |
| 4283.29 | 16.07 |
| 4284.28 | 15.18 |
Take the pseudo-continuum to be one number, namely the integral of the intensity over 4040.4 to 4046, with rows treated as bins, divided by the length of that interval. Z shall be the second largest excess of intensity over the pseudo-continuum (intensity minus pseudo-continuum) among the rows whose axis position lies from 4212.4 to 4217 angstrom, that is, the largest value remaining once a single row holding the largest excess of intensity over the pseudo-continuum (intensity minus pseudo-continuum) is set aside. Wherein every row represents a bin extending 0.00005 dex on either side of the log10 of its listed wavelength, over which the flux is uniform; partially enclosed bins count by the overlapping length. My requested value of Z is -0.4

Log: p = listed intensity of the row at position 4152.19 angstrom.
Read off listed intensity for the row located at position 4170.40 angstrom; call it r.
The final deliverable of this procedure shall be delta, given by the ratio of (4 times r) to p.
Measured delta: 6.1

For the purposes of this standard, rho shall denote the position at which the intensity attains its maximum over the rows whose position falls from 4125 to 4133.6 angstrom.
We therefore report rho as 4127.41 angstrom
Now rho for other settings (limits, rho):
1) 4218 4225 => 4224.52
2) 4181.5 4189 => 4182.90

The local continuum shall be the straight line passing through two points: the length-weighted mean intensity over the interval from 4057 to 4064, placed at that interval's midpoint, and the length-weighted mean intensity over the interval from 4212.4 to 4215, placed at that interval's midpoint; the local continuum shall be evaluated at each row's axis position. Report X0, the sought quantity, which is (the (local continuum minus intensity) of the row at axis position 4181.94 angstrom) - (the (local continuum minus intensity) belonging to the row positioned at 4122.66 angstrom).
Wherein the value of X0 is -3.1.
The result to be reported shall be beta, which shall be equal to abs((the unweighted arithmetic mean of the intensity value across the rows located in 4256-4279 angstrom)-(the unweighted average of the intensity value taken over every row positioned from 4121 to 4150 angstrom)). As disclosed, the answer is 1.0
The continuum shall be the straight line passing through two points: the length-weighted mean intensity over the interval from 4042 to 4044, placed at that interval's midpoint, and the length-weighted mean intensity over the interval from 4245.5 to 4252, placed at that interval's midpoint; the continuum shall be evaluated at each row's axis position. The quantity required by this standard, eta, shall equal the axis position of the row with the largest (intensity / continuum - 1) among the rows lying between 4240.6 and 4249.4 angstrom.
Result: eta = 4242.07 angstrom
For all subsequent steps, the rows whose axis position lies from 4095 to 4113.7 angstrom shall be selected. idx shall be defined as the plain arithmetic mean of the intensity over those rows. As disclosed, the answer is 12.4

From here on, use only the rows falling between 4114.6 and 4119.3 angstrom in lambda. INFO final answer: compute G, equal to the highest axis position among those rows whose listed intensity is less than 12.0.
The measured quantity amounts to 4118.87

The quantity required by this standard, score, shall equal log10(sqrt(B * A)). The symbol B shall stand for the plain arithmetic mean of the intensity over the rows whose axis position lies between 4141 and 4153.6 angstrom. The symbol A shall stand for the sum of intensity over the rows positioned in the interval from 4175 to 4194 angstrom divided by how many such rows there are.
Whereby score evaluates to 1.10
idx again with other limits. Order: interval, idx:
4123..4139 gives 13.8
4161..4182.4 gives 12.2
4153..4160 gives 12.7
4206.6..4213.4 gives 13.4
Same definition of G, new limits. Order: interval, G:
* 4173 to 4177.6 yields 4173.28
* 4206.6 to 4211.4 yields 4208.99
